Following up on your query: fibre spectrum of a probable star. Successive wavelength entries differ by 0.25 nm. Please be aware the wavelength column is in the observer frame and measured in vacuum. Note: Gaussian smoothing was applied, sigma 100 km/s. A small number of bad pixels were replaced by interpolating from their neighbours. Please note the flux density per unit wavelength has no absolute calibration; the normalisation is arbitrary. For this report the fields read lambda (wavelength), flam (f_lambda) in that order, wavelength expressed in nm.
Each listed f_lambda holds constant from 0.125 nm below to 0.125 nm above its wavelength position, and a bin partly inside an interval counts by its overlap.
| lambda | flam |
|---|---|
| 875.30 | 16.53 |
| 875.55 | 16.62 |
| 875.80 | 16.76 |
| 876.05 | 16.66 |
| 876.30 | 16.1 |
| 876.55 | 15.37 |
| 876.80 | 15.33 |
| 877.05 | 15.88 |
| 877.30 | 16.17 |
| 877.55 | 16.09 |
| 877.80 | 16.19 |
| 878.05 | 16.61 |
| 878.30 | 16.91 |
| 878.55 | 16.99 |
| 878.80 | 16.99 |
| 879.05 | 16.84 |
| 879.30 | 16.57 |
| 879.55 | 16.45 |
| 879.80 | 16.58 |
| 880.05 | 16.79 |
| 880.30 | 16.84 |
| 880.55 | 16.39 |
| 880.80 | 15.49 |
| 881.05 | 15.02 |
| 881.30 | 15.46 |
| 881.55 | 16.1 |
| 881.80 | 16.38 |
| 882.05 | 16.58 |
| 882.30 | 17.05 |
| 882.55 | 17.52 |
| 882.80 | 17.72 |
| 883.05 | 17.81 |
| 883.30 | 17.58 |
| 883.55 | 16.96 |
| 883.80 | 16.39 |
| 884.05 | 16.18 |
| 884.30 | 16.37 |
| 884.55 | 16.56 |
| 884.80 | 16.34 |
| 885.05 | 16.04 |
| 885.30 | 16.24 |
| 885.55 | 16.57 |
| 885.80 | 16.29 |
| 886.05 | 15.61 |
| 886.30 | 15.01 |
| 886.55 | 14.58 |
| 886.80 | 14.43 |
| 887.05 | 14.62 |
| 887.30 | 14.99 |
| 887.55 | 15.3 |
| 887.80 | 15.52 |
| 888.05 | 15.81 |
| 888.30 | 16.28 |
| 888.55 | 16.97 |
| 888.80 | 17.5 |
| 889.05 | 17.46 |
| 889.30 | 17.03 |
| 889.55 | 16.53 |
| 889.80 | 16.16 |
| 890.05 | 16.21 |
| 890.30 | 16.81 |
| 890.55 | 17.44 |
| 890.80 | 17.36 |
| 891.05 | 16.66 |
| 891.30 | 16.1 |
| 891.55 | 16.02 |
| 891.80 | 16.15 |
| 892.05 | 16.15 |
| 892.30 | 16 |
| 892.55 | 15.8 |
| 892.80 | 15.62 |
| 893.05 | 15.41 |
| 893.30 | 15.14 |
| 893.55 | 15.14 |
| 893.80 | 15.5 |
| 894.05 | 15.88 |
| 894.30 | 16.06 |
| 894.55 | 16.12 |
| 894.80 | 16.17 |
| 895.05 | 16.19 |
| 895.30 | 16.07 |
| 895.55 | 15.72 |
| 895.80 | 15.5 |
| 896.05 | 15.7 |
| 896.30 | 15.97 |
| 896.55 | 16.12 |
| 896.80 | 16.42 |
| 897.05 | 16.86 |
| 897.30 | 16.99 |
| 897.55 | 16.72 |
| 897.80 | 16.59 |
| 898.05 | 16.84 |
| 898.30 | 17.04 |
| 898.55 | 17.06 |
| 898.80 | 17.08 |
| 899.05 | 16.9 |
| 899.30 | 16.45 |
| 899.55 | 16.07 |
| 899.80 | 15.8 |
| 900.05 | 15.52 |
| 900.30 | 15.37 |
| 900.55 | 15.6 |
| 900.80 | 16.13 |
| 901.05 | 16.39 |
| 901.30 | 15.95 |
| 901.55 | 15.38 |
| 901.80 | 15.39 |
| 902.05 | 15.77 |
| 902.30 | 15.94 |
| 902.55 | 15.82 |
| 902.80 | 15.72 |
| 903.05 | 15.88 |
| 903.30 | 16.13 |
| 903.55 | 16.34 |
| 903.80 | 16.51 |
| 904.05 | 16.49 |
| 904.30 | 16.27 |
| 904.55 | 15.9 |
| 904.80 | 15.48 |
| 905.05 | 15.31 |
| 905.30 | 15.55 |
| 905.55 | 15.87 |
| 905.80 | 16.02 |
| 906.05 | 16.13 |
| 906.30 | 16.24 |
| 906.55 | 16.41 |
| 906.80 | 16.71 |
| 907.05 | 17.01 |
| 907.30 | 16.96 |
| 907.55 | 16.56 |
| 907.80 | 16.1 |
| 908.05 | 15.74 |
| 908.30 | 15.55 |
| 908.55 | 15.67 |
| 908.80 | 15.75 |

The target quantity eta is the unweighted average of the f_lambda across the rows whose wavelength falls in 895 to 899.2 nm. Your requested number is 16.5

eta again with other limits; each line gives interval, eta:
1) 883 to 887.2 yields 16.1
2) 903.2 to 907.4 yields 16.2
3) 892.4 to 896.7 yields 15.8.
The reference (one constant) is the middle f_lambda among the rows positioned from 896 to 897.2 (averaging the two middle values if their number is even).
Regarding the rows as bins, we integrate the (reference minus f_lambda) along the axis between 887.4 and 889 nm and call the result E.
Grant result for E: -0.2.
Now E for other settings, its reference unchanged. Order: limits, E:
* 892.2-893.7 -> 0.9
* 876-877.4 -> 0.3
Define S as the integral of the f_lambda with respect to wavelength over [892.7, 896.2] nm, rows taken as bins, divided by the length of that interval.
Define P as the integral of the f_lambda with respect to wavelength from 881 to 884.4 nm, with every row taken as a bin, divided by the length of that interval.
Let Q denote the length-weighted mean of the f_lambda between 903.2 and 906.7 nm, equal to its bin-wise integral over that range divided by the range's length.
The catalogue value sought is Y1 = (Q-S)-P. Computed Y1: -16.4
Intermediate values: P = 16.69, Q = 16.1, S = 15.7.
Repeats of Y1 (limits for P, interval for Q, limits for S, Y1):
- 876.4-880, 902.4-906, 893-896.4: -16.2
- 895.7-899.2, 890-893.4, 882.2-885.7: -17.2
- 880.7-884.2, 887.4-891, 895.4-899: -16.5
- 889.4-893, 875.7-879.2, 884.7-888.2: -15.5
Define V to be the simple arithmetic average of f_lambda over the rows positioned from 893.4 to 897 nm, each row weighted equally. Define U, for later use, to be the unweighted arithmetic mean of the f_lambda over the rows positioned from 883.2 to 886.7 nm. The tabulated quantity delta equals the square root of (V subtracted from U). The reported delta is 0.5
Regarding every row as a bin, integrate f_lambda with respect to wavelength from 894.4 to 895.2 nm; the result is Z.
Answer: 13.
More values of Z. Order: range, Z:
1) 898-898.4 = 7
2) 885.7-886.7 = 15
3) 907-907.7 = 12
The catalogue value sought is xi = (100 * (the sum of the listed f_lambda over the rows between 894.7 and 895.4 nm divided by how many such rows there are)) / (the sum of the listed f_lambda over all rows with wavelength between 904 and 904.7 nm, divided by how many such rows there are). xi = 100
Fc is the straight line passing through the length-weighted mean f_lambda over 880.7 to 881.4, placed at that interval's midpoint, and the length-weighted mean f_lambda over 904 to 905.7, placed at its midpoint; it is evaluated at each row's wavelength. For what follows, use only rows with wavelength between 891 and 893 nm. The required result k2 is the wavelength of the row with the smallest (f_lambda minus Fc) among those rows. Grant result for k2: 892.80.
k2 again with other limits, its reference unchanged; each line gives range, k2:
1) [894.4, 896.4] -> 895.80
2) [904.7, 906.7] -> 905.05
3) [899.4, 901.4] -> 900.30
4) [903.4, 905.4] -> 905.05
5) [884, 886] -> 885.05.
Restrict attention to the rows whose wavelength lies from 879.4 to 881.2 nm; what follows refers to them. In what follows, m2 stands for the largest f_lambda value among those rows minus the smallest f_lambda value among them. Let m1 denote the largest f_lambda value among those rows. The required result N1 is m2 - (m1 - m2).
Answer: -13.2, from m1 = 16.84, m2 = 1.8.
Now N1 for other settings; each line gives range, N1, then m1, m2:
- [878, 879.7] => -15.9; 16.99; 0.5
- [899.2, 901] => -14.3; 16.45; 1.1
